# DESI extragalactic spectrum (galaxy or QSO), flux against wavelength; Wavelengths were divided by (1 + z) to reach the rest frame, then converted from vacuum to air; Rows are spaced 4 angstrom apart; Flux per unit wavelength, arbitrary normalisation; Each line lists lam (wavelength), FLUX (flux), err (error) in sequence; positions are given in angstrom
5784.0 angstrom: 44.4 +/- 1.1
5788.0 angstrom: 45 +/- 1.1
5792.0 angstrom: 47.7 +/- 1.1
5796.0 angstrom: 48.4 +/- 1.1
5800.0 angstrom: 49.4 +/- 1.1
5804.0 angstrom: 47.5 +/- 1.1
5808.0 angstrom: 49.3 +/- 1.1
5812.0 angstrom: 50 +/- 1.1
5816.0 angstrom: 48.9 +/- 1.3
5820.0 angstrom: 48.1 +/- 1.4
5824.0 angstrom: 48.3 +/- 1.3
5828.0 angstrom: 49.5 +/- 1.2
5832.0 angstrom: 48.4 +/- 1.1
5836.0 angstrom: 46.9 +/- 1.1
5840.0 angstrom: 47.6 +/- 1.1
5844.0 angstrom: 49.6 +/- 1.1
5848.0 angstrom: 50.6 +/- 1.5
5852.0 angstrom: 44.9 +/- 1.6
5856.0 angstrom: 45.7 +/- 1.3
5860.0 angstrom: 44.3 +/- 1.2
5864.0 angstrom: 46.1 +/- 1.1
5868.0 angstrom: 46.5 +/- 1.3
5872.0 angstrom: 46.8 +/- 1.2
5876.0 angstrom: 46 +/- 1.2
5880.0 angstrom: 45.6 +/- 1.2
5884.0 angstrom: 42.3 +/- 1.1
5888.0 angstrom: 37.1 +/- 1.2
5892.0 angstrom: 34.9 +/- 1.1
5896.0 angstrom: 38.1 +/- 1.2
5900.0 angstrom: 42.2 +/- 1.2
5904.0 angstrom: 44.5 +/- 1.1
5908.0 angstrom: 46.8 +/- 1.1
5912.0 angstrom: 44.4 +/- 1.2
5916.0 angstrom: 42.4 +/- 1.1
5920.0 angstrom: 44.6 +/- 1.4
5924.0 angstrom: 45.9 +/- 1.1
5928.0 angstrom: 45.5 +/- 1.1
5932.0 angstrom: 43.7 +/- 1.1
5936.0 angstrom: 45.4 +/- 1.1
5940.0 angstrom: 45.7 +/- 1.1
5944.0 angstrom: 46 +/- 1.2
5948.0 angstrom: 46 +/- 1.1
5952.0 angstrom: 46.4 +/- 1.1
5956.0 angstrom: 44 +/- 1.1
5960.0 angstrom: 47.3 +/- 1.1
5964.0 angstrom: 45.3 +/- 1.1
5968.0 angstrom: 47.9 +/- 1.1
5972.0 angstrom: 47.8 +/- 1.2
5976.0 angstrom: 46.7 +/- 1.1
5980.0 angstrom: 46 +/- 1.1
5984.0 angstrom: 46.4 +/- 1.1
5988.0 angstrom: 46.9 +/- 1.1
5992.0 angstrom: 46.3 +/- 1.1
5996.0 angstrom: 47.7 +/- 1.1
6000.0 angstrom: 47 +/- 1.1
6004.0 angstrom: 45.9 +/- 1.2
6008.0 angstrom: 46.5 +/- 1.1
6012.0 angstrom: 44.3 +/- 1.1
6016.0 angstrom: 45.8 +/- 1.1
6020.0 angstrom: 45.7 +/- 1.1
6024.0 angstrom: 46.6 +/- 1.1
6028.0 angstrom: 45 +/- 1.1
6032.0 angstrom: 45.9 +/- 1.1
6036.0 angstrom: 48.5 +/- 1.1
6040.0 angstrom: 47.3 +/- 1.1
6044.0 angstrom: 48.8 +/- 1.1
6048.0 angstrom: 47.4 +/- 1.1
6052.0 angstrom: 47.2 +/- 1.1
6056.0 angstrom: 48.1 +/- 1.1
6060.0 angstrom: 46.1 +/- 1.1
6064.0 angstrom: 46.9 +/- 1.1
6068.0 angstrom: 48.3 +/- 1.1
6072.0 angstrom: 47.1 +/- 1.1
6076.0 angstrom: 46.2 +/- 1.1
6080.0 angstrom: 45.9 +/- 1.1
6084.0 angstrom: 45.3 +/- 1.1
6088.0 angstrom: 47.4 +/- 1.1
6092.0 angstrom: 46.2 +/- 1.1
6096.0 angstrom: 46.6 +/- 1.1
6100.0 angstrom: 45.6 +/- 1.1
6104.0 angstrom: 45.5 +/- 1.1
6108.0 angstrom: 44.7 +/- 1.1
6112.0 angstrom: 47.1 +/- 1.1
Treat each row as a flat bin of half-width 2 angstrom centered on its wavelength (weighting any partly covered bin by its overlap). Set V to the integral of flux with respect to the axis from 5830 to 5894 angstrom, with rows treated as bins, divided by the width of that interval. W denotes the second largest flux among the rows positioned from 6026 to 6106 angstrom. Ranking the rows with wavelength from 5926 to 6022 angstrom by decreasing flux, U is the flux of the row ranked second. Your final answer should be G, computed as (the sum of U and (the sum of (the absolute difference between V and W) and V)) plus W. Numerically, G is 145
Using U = 47.8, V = 45.2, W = 48.5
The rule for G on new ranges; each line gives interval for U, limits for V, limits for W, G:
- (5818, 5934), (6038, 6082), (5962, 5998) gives 145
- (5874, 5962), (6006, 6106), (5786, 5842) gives 146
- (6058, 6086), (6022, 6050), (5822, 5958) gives 146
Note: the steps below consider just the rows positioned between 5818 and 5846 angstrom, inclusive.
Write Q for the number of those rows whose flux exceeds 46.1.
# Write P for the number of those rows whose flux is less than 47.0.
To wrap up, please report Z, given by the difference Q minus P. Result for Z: 6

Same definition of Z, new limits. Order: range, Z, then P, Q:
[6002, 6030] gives -5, 7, 2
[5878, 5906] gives -7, 7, 0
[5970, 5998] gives 1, 5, 6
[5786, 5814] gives 5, 1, 6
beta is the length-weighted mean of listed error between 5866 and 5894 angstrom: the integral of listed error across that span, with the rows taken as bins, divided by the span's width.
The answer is 1.19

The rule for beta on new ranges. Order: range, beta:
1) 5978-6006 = 1.11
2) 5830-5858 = 1.26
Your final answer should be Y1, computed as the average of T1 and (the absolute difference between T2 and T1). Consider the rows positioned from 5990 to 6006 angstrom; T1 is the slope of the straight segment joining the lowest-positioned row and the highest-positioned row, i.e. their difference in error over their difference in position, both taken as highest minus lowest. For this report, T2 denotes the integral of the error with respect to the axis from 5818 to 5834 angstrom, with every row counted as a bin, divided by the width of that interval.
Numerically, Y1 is 0.625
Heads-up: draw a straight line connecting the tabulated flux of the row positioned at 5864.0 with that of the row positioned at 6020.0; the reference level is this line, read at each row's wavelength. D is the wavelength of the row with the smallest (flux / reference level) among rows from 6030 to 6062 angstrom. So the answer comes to 6032.0 angstrom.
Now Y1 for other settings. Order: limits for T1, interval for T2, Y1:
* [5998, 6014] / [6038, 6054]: 0.550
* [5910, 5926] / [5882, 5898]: 0.575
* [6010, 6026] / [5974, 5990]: 0.550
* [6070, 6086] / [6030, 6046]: 0.550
